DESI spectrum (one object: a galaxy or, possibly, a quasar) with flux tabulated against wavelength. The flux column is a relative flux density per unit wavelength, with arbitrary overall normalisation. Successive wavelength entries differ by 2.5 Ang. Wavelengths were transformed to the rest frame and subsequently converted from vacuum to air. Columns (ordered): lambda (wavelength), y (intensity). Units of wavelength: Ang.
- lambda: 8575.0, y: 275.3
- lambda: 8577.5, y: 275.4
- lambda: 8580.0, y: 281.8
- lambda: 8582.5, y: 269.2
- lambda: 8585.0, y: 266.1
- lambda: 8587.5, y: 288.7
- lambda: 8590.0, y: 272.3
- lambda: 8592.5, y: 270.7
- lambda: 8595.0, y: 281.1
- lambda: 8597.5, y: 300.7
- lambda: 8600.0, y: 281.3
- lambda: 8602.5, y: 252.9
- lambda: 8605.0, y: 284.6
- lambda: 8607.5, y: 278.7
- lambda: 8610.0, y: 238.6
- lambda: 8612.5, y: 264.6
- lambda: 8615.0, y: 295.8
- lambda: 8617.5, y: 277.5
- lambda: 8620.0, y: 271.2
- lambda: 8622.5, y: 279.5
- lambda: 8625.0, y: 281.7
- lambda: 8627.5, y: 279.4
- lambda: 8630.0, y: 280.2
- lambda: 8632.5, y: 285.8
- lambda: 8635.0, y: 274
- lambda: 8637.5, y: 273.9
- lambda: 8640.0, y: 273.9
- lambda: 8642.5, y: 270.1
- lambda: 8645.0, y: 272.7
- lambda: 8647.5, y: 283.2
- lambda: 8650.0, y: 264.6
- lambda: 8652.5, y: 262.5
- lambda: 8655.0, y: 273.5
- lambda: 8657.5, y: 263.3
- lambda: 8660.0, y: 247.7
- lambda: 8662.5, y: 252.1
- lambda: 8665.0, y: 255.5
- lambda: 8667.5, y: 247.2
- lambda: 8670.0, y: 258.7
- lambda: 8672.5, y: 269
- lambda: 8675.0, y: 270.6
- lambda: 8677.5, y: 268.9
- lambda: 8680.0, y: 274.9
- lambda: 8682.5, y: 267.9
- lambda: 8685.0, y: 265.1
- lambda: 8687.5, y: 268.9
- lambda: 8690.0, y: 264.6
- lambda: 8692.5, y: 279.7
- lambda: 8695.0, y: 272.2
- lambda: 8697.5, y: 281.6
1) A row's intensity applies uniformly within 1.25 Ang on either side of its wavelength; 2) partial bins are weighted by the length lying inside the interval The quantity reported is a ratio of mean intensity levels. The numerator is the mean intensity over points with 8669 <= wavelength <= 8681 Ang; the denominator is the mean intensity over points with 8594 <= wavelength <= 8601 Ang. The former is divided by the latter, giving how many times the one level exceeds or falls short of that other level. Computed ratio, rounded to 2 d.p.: 0.93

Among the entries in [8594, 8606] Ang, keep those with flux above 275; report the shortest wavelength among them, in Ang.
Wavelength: 8595.0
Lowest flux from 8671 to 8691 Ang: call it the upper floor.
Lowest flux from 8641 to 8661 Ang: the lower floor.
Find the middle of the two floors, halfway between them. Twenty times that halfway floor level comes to 5123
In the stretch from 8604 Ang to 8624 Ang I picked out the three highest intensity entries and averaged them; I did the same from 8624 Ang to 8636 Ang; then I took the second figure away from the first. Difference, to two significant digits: 4.1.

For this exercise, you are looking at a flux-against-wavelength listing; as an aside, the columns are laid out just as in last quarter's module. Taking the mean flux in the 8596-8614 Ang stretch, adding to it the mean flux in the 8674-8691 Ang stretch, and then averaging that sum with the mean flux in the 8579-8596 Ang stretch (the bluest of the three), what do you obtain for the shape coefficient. 408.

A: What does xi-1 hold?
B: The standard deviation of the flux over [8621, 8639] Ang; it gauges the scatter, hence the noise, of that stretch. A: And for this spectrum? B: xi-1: 4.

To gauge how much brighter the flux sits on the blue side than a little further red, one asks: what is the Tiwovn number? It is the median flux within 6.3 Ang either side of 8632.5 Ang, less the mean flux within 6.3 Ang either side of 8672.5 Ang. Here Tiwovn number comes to 16.5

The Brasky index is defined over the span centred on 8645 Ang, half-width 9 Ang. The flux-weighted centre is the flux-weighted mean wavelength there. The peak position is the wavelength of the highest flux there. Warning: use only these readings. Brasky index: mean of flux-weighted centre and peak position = 8646.2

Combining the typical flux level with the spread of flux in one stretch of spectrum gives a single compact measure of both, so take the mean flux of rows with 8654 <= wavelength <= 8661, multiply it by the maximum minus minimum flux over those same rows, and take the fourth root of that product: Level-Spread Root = 9.1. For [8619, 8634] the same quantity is 8.0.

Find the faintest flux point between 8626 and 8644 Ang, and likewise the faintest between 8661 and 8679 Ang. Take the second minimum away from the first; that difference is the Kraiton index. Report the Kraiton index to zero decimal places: 23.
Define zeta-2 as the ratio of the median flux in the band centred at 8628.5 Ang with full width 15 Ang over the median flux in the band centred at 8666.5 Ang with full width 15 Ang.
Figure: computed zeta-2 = 1.10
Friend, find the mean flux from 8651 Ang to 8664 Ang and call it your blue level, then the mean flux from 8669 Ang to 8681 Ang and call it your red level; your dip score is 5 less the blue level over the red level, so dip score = 4.03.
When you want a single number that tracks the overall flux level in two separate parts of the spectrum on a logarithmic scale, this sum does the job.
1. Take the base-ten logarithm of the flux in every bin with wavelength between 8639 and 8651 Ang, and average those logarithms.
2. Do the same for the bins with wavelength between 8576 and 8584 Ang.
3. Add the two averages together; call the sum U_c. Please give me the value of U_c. 4.88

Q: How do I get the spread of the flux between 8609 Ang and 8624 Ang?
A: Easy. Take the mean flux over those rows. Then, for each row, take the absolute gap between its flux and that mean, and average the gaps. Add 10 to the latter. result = 23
